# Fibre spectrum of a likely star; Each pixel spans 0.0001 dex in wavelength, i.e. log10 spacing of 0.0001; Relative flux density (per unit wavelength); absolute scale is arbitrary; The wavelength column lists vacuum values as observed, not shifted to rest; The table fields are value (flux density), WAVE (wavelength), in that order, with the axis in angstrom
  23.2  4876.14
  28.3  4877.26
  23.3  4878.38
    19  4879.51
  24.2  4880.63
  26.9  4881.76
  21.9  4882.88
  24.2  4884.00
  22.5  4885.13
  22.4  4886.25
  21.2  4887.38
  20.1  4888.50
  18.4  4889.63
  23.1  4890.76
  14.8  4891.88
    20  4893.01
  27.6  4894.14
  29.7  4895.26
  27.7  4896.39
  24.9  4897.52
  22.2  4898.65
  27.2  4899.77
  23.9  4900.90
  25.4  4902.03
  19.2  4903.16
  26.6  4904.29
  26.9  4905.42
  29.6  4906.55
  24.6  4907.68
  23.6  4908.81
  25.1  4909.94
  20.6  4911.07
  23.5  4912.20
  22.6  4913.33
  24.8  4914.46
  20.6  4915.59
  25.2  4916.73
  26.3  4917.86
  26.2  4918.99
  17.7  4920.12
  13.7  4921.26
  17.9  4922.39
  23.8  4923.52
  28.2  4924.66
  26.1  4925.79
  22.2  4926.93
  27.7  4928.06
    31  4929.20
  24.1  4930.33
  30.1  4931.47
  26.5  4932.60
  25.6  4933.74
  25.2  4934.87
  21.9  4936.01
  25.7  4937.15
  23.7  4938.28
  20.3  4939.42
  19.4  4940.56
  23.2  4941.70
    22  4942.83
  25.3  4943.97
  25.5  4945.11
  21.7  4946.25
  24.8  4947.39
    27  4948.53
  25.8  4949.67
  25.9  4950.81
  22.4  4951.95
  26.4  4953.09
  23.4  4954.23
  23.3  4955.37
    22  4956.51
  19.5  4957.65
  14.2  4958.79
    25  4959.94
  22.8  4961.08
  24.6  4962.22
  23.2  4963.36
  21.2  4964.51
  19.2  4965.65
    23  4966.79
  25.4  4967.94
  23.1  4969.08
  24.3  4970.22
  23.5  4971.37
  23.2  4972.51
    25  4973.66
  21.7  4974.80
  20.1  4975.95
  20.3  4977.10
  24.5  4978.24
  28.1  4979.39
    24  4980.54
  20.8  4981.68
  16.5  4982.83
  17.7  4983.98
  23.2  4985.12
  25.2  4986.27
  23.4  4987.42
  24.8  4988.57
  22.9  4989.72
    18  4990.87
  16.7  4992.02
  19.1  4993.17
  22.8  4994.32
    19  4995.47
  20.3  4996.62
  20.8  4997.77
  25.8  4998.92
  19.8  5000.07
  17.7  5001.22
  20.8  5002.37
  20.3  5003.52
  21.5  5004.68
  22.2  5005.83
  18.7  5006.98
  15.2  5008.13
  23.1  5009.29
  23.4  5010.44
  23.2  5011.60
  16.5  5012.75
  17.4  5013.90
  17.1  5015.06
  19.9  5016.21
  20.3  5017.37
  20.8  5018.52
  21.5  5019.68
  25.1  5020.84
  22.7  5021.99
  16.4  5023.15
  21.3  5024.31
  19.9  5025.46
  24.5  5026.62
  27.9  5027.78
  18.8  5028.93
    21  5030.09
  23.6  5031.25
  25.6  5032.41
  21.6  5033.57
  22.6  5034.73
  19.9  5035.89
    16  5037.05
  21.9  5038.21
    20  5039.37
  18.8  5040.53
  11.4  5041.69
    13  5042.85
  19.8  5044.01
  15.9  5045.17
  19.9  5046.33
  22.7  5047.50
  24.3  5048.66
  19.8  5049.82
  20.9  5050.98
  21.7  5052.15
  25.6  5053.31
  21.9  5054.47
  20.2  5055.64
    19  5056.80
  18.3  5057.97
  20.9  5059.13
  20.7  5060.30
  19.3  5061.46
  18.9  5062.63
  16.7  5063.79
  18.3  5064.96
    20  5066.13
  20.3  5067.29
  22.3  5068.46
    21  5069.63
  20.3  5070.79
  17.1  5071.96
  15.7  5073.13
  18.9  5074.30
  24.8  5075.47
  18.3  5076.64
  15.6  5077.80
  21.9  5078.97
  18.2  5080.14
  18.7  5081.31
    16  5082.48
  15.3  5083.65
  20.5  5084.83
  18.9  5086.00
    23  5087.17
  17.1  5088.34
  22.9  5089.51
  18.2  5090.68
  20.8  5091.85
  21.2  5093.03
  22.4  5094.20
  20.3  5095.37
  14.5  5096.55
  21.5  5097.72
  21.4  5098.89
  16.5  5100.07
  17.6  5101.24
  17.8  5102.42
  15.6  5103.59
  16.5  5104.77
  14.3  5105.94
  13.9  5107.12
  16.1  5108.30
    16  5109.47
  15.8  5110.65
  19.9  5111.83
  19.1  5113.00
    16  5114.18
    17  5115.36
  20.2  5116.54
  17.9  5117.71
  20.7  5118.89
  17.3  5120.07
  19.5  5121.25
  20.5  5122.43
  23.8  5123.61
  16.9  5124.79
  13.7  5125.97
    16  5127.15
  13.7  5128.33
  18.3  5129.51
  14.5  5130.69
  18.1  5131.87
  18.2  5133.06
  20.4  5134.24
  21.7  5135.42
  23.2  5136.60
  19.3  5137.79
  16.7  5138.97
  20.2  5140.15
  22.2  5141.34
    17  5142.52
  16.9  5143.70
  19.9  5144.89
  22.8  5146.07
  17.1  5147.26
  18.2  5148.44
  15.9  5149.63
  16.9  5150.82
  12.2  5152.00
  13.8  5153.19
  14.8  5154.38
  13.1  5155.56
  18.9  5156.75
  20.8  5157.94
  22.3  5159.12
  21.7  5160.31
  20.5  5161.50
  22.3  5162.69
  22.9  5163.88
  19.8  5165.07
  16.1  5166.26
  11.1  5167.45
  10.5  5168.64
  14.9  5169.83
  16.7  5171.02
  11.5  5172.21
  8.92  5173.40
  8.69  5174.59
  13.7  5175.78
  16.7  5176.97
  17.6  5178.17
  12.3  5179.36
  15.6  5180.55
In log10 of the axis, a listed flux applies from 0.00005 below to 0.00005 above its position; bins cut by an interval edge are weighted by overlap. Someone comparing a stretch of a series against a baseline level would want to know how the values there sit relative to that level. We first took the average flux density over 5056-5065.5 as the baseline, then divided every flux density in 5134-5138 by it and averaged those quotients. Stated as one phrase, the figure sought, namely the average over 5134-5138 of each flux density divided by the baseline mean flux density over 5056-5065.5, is 1.1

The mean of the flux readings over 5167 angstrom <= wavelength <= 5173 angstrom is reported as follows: 12.9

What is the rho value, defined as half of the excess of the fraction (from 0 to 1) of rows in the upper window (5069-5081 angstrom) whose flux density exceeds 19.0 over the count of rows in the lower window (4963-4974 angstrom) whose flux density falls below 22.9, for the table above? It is -0.8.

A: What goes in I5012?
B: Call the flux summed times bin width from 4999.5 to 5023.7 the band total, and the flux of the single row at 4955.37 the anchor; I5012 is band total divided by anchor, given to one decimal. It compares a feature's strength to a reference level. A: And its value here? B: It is 21.0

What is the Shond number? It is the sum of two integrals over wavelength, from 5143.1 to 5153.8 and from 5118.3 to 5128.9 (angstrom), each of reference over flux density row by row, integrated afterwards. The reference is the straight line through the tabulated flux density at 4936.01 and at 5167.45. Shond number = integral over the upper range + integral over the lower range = 15.7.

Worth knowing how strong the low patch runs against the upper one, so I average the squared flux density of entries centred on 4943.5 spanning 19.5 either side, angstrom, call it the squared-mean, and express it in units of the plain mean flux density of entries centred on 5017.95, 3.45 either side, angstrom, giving 28.6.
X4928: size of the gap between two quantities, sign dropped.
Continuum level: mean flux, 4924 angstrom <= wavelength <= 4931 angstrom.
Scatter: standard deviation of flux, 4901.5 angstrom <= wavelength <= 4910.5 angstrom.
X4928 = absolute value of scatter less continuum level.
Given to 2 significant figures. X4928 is 24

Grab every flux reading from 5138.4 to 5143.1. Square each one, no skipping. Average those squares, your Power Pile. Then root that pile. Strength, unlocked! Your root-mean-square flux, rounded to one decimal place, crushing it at 19.2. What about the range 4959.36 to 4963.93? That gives 23.9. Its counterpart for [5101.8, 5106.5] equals 16.1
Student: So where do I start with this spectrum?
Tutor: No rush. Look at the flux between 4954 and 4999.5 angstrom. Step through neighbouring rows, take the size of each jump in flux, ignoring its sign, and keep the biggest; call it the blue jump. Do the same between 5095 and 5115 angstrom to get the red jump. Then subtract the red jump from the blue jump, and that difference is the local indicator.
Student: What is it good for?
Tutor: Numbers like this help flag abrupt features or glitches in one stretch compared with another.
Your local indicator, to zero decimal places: 4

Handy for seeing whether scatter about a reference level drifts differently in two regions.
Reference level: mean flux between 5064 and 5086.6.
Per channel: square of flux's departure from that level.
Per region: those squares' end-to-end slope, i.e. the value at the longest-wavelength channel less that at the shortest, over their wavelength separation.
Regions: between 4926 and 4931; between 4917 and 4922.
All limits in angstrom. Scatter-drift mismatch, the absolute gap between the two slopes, 12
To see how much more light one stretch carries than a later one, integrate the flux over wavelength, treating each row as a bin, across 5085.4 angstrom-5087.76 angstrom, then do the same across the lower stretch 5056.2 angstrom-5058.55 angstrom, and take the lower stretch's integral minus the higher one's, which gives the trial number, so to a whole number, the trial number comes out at -6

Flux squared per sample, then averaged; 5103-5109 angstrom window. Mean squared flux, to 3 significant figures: 235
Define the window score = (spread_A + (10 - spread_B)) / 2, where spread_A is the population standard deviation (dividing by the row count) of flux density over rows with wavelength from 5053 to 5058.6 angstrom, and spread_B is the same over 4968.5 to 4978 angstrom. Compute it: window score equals 5.5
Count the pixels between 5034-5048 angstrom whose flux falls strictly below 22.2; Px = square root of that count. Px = 3.2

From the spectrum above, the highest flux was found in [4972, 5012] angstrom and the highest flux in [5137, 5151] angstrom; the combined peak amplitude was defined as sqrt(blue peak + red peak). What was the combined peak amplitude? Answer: 7.13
